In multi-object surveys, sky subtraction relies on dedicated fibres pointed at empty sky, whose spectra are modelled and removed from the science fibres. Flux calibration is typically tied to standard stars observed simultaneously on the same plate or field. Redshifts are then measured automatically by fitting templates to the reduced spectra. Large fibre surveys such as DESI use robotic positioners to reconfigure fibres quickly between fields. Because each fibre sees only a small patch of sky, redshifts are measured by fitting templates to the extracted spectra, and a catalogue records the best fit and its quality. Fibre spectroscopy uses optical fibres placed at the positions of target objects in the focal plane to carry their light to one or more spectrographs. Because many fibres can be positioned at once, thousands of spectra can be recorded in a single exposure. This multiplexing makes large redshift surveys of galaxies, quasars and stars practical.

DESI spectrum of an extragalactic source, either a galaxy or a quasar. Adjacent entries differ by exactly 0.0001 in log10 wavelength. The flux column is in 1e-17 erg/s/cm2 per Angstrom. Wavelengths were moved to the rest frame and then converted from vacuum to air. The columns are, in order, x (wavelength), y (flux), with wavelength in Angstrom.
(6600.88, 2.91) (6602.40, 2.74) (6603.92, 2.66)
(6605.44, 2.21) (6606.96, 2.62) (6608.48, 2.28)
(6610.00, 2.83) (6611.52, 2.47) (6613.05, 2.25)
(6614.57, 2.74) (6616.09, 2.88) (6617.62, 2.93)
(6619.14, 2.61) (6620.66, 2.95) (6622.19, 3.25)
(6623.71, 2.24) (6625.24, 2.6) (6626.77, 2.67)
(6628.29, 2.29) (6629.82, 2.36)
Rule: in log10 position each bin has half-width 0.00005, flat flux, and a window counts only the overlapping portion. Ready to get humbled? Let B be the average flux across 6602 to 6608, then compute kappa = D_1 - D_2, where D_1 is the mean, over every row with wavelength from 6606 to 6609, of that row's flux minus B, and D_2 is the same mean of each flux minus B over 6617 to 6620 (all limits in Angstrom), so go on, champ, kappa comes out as -0.32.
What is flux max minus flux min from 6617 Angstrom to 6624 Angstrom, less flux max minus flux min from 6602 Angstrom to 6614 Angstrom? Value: 0.4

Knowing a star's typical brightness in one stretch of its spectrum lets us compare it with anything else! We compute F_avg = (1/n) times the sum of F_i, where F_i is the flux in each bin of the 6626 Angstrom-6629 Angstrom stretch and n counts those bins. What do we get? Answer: 2.48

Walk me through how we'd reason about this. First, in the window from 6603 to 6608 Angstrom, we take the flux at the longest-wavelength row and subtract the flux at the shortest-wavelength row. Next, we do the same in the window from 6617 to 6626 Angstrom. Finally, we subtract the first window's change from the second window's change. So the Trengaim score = -0.29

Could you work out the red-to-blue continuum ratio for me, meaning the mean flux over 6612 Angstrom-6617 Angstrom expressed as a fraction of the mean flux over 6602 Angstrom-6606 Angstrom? 1.03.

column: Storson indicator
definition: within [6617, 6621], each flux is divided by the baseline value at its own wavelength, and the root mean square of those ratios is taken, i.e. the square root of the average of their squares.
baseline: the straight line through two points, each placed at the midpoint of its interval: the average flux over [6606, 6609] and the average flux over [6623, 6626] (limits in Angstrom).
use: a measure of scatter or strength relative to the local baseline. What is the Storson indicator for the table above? 1.167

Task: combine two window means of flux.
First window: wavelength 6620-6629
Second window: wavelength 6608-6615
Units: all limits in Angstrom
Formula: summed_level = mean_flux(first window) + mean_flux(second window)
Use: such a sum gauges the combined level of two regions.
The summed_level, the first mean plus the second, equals 5.18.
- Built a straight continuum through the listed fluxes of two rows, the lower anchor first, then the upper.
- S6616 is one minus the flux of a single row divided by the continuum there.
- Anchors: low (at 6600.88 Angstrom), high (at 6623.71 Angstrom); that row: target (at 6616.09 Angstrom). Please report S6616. -0.17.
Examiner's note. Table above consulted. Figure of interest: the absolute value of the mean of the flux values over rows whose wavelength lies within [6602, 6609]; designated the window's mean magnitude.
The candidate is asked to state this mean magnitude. 2.50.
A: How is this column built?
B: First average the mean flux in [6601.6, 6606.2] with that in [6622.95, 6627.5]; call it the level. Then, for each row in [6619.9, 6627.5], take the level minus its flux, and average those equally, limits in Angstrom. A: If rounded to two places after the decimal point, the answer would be -0.22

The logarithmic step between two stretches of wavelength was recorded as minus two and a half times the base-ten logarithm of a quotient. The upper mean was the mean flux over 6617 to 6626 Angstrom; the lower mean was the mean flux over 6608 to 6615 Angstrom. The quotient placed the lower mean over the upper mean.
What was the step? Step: 0.10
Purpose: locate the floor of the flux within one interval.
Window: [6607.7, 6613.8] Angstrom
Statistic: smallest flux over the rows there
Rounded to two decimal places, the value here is 2.25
